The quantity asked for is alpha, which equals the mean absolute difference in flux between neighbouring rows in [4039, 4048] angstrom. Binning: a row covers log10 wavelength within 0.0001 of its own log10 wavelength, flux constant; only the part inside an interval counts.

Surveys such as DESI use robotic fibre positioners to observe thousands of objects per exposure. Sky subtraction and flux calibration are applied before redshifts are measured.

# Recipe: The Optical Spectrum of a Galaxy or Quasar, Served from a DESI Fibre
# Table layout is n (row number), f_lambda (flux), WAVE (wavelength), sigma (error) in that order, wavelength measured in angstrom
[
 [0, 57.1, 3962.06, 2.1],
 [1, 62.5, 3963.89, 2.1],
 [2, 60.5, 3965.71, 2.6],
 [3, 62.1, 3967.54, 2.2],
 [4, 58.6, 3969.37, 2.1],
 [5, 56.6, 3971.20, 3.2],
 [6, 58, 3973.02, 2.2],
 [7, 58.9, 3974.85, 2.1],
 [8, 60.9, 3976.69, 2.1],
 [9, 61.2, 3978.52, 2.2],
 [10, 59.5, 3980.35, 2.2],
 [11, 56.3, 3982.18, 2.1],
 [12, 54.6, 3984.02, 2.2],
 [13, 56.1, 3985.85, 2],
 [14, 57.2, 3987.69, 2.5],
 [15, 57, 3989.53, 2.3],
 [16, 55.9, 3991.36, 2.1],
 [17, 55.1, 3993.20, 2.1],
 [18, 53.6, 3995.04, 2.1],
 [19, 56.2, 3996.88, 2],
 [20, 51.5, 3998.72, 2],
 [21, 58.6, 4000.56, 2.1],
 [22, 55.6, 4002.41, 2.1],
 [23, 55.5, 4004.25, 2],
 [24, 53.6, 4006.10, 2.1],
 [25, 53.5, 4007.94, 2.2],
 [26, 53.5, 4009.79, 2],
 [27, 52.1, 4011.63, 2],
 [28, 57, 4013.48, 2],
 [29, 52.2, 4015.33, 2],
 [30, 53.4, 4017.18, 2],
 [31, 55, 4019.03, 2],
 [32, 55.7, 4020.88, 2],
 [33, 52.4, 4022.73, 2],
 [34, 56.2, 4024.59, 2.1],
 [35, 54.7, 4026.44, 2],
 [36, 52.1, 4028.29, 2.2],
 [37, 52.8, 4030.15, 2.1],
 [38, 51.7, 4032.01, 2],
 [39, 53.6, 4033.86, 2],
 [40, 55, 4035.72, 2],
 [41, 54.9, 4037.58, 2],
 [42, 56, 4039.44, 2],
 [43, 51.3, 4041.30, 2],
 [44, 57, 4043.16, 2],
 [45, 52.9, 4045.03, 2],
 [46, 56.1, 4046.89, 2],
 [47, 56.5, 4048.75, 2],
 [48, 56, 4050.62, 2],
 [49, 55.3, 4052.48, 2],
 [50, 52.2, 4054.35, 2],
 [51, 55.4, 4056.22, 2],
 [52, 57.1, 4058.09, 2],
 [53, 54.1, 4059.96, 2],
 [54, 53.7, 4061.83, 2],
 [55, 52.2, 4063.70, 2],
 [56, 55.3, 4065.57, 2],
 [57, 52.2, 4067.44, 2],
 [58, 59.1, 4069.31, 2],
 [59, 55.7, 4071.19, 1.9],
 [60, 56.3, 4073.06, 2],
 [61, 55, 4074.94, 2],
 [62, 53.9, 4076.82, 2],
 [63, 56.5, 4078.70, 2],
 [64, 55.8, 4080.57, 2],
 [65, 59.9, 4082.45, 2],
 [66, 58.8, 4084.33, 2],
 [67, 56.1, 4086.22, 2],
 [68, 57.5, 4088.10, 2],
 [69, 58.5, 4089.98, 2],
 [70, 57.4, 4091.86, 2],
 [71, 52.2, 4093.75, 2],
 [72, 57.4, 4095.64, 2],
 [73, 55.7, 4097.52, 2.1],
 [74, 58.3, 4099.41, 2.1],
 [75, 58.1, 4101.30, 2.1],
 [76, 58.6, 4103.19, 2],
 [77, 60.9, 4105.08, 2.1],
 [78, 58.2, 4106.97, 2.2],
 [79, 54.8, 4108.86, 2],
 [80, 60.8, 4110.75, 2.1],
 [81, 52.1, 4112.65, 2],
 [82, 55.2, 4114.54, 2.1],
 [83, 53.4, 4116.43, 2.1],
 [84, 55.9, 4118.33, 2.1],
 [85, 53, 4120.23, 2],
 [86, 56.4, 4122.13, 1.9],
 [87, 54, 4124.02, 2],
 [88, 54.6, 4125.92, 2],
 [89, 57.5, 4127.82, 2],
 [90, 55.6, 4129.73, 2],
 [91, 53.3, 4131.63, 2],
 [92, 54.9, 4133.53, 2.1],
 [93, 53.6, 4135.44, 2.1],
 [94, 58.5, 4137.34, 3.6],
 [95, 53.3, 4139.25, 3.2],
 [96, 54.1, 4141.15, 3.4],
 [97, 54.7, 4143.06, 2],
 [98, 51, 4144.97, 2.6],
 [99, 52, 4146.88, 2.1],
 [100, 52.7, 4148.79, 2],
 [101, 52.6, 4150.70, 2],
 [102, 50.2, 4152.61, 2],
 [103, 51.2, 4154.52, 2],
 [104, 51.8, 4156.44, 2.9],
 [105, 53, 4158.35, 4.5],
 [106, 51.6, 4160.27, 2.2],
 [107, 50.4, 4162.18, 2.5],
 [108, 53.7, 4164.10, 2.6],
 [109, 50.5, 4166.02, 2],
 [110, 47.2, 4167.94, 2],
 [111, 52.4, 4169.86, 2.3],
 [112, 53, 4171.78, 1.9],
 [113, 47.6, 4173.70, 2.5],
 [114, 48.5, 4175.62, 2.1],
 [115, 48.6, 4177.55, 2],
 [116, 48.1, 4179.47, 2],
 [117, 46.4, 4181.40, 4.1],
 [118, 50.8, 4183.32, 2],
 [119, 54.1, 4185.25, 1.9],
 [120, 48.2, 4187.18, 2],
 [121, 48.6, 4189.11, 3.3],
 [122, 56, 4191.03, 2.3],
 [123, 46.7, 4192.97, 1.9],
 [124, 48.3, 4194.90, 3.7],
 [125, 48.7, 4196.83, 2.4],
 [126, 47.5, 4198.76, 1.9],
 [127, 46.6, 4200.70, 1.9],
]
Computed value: 4.4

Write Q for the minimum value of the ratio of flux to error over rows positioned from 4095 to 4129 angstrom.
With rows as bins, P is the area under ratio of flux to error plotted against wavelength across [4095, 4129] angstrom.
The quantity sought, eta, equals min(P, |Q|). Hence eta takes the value 25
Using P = 935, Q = 25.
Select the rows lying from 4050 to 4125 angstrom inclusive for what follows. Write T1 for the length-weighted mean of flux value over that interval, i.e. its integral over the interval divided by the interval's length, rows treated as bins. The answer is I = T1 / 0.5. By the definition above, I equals 112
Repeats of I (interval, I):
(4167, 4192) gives 100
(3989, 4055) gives 109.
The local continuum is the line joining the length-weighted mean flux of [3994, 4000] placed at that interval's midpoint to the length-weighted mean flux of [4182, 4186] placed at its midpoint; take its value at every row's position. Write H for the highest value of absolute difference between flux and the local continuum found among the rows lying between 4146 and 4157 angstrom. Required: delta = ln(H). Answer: 0.71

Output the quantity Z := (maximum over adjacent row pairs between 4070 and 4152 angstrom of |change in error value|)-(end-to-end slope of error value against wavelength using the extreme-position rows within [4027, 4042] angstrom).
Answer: 1.5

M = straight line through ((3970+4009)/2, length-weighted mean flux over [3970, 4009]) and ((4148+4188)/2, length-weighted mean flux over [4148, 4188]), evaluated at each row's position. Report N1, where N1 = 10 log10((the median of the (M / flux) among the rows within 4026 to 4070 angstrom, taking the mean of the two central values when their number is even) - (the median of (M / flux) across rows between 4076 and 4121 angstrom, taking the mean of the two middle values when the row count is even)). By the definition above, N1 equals -11.5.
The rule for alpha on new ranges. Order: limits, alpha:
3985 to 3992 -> 0.8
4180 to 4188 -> 4.5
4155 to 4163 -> 1.3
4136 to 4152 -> 1.7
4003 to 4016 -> 2.2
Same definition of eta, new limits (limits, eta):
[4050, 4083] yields 26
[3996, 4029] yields 24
